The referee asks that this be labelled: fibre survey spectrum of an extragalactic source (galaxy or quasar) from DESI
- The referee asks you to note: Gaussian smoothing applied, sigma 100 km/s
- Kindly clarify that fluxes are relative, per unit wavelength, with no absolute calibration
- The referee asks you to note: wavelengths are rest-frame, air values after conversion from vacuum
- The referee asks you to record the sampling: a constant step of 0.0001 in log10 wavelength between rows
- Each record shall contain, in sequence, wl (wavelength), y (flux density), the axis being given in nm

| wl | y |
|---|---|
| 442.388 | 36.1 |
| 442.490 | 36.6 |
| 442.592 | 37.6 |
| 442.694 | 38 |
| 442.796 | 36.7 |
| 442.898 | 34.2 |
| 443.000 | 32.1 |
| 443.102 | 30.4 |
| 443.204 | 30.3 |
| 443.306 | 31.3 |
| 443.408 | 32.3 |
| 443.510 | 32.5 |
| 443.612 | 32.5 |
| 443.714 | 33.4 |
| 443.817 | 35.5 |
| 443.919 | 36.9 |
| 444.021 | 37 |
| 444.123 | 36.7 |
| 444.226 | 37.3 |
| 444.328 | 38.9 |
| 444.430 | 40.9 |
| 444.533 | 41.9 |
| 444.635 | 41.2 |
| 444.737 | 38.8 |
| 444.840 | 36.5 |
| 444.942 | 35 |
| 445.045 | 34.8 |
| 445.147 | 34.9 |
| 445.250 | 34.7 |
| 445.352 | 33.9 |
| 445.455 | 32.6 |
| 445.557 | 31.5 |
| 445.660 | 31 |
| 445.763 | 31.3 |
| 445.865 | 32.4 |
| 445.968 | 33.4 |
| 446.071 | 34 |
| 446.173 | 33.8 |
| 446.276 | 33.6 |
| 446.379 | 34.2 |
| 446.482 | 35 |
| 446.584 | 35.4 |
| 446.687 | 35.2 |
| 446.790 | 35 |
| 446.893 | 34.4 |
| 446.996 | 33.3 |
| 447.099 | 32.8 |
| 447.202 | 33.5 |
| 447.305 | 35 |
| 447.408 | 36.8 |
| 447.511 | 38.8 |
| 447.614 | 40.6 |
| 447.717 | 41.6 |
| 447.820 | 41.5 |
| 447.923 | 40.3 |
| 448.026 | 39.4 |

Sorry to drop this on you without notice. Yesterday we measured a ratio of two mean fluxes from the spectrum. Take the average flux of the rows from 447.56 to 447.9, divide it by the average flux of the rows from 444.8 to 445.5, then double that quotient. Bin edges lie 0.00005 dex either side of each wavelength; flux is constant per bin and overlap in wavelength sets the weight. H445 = 2.38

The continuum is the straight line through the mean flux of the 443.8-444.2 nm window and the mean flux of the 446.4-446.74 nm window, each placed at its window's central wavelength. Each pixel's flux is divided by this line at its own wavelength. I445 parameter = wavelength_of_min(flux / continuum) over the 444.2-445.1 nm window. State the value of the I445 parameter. 445.045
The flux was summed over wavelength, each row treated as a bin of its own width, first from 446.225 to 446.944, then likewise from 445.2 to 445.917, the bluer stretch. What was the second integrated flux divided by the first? 0.93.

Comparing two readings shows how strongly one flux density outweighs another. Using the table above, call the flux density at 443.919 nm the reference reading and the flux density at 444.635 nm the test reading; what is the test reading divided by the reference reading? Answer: 1.1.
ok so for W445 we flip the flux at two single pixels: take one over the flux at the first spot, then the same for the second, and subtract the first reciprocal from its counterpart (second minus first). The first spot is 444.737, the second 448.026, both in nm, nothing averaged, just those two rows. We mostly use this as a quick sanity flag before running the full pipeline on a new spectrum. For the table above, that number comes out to -0.0004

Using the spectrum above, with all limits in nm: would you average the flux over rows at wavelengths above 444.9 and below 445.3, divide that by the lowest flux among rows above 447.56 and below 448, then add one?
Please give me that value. 1.86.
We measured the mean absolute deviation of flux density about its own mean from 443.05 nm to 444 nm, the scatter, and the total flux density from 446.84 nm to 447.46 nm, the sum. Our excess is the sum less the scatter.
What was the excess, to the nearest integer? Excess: 204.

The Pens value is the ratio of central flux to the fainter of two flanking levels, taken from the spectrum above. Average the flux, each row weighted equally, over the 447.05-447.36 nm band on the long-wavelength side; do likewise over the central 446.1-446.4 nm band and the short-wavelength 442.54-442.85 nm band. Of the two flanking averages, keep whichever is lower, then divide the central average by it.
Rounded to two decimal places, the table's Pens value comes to 1.00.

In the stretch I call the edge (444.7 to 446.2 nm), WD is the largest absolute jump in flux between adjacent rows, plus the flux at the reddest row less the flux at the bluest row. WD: -2.7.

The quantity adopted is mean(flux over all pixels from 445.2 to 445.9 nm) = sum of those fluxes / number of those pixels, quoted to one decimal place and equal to 32.5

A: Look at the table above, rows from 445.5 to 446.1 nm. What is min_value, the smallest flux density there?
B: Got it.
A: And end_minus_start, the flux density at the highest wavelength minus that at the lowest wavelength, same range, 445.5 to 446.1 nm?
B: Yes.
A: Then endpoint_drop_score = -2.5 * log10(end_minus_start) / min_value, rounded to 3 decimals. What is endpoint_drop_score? -0.032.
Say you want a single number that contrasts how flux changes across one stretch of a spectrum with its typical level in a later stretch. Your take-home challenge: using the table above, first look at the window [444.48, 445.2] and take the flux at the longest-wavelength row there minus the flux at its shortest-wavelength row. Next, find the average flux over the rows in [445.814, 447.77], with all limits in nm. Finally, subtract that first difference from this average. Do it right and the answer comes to 42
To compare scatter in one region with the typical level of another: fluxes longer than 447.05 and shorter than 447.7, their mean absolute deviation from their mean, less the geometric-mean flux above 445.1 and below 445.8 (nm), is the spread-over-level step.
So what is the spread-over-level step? -30.3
